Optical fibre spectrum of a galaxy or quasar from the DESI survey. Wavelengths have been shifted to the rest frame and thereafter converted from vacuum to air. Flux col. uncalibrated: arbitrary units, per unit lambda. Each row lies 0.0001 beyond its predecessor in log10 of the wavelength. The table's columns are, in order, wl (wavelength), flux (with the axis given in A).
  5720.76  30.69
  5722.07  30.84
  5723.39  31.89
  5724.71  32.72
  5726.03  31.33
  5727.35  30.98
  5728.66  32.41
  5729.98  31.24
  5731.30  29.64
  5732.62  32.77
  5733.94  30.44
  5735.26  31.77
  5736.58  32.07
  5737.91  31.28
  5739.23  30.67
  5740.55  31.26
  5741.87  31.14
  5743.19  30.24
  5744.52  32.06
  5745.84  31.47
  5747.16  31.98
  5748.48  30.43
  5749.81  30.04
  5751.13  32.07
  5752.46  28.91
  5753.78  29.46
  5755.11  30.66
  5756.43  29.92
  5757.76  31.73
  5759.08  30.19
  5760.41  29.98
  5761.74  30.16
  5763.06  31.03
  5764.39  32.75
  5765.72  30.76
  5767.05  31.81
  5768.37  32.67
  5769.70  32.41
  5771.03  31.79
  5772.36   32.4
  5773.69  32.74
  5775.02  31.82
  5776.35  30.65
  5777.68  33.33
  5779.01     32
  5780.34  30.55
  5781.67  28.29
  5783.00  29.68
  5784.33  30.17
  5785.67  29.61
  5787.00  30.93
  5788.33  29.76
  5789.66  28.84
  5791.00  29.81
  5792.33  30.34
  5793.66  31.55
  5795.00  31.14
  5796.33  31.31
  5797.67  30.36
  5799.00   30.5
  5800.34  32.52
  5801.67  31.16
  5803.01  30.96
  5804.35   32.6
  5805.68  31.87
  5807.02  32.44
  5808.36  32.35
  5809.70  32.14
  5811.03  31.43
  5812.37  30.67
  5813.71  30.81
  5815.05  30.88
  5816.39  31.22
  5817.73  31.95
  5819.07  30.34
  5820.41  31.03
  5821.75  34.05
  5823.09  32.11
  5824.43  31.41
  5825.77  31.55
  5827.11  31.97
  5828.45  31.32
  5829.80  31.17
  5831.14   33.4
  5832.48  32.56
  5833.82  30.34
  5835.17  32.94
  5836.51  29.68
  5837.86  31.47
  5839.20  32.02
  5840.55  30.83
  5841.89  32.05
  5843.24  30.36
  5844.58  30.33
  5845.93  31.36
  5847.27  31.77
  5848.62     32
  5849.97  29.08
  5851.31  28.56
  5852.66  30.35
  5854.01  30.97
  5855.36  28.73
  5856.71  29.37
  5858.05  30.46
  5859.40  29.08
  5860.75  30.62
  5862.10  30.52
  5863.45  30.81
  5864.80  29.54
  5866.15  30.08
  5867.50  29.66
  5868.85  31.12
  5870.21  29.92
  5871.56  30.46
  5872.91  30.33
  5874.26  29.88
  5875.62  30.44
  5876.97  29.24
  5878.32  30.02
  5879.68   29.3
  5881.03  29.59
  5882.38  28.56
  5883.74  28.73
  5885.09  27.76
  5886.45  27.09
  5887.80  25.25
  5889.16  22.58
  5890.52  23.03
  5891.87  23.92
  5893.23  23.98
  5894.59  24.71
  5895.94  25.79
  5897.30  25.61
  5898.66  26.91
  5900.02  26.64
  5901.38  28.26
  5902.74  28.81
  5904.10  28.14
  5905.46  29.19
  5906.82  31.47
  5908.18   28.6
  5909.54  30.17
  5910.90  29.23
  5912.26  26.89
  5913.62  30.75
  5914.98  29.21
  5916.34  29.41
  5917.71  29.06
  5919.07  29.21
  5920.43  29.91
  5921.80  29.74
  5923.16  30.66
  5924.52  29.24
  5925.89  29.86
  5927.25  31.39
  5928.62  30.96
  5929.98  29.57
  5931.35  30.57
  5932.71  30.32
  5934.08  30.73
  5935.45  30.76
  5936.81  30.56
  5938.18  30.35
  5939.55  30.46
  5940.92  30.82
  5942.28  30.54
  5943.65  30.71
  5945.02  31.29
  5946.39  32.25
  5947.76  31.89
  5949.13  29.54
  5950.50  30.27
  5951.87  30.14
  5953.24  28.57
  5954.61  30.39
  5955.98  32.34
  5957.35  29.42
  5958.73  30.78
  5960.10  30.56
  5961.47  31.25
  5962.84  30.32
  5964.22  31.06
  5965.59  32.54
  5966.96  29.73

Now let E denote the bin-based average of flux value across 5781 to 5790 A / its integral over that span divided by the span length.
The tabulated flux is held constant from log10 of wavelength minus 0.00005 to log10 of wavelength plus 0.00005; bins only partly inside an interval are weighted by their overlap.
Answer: 29.7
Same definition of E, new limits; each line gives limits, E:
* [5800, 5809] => 32.0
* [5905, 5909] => 29.8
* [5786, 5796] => 30.4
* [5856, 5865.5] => 30.1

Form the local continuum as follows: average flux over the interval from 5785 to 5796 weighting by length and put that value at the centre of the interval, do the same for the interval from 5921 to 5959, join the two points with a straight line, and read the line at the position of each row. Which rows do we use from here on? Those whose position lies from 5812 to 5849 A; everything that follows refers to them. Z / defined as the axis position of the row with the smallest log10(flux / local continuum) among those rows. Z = 5836.51 A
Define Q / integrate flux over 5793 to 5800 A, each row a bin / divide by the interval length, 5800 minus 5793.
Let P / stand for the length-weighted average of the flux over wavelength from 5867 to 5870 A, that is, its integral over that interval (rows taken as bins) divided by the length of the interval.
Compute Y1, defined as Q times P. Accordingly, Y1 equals 939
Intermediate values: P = 30.3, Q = 31.0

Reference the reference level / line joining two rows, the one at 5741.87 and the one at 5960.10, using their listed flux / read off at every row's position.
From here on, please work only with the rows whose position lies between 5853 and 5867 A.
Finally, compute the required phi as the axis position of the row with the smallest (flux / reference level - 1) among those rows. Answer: 5855.36 A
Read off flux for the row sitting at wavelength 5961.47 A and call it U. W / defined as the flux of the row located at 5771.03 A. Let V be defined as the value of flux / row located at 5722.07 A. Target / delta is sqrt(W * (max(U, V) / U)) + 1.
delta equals 6.64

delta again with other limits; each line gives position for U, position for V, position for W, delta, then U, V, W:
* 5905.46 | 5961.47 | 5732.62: 6.92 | 29.19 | 31.25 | 32.77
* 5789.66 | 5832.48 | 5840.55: 6.90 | 28.84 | 32.56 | 30.83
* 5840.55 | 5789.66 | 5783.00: 6.45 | 30.83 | 28.84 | 29.68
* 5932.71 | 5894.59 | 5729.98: 6.59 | 30.32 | 24.71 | 31.24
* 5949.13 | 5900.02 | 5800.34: 6.70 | 29.54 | 26.64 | 32.52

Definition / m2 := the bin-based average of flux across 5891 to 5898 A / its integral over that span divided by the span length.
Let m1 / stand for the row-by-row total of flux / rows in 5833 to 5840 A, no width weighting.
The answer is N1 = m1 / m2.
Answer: 6.32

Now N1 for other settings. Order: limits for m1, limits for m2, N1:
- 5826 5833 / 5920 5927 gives 5.35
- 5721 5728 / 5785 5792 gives 5.29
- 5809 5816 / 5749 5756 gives 5.16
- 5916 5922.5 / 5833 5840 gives 4.71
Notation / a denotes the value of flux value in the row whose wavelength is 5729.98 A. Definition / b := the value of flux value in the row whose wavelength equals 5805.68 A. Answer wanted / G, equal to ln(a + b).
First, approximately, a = 31.24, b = 31.87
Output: 4.14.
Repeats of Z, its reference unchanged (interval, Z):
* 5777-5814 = 5781.67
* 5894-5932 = 5894.59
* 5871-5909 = 5889.16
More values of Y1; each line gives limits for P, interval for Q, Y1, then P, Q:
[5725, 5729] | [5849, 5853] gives 932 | 31.7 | 29.5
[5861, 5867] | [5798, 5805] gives 952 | 30.3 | 31.5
